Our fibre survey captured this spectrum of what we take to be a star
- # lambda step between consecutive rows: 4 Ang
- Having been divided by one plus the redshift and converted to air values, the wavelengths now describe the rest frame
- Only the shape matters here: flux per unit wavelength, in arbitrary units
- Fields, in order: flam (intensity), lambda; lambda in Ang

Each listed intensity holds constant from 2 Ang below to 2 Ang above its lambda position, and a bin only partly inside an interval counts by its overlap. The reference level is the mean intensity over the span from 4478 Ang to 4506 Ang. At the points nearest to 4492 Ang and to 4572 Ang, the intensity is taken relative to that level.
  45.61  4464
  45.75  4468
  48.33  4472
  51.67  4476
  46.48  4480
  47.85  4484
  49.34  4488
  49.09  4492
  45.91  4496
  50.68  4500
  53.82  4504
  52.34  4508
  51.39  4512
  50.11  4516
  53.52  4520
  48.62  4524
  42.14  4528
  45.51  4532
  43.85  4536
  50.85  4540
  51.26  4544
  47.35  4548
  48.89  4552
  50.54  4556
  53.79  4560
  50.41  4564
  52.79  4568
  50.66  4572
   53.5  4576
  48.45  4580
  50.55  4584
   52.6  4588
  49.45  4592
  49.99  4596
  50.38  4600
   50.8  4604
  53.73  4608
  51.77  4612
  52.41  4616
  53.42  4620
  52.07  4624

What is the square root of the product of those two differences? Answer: 0.3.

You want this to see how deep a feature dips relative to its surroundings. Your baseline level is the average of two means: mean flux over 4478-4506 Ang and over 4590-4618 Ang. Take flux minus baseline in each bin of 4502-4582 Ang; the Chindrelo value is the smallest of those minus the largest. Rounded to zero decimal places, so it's -12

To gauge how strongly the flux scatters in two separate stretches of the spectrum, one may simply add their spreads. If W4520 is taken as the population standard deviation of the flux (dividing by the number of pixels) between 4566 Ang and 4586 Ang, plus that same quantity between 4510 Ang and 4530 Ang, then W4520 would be 5.7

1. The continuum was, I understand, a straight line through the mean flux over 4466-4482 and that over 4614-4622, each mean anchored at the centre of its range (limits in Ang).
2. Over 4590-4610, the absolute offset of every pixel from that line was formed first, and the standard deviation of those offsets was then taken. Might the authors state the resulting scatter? 0.5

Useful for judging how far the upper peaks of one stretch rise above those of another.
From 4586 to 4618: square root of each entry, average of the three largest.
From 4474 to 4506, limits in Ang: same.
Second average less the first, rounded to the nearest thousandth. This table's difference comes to -0.060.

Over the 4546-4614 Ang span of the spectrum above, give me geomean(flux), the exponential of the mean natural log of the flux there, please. 50.9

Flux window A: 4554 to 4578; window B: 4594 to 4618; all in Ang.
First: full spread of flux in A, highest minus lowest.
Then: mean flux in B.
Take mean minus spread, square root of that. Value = 6.94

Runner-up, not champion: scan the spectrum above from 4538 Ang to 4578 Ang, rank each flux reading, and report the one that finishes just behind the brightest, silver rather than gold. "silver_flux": 53.5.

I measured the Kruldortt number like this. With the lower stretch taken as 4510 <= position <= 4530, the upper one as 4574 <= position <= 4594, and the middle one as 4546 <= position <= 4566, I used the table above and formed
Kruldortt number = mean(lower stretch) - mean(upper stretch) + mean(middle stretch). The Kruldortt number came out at 48.4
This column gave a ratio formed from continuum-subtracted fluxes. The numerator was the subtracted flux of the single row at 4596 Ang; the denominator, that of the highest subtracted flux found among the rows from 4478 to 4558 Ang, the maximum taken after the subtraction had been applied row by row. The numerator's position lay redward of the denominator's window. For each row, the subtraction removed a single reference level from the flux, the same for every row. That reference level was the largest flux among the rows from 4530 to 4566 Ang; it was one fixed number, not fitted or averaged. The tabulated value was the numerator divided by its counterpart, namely -127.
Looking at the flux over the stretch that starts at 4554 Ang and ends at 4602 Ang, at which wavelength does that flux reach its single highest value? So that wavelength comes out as 4560 Ang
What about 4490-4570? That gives 4504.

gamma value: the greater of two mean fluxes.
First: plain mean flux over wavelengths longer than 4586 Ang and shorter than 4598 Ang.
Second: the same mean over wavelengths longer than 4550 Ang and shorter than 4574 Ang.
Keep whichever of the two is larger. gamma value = 51.2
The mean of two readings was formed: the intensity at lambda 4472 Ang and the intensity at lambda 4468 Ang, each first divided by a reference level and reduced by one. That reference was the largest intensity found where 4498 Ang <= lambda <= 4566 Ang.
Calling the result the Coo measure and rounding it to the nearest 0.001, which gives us -0.126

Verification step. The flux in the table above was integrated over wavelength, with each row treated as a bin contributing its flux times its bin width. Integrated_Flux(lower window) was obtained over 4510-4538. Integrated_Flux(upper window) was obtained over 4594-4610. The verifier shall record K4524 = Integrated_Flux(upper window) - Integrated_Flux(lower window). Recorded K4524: -521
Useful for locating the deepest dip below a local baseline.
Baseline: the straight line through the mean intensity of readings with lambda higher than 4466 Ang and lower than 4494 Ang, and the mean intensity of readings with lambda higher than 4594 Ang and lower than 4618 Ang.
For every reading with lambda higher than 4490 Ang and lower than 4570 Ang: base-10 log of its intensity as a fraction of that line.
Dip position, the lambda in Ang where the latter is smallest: 4528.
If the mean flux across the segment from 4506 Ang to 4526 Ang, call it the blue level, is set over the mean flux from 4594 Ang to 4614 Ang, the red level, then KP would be 1.00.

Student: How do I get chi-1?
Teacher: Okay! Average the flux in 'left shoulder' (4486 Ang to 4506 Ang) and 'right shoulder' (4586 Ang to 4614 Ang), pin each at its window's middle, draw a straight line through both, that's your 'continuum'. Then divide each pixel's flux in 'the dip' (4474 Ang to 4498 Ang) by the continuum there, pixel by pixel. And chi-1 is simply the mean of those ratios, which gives 0.98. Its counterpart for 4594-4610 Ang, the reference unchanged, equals 1.00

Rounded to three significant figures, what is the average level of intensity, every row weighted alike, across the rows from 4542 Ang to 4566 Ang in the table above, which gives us 50.4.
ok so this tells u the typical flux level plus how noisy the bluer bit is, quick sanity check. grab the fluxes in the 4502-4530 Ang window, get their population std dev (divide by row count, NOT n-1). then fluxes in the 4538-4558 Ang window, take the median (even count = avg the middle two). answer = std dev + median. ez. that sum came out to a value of 54.3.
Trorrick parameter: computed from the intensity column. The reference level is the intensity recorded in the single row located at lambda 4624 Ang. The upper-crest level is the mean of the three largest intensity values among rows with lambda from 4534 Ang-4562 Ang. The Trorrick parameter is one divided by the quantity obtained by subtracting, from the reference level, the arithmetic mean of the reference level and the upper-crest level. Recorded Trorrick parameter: 19.4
